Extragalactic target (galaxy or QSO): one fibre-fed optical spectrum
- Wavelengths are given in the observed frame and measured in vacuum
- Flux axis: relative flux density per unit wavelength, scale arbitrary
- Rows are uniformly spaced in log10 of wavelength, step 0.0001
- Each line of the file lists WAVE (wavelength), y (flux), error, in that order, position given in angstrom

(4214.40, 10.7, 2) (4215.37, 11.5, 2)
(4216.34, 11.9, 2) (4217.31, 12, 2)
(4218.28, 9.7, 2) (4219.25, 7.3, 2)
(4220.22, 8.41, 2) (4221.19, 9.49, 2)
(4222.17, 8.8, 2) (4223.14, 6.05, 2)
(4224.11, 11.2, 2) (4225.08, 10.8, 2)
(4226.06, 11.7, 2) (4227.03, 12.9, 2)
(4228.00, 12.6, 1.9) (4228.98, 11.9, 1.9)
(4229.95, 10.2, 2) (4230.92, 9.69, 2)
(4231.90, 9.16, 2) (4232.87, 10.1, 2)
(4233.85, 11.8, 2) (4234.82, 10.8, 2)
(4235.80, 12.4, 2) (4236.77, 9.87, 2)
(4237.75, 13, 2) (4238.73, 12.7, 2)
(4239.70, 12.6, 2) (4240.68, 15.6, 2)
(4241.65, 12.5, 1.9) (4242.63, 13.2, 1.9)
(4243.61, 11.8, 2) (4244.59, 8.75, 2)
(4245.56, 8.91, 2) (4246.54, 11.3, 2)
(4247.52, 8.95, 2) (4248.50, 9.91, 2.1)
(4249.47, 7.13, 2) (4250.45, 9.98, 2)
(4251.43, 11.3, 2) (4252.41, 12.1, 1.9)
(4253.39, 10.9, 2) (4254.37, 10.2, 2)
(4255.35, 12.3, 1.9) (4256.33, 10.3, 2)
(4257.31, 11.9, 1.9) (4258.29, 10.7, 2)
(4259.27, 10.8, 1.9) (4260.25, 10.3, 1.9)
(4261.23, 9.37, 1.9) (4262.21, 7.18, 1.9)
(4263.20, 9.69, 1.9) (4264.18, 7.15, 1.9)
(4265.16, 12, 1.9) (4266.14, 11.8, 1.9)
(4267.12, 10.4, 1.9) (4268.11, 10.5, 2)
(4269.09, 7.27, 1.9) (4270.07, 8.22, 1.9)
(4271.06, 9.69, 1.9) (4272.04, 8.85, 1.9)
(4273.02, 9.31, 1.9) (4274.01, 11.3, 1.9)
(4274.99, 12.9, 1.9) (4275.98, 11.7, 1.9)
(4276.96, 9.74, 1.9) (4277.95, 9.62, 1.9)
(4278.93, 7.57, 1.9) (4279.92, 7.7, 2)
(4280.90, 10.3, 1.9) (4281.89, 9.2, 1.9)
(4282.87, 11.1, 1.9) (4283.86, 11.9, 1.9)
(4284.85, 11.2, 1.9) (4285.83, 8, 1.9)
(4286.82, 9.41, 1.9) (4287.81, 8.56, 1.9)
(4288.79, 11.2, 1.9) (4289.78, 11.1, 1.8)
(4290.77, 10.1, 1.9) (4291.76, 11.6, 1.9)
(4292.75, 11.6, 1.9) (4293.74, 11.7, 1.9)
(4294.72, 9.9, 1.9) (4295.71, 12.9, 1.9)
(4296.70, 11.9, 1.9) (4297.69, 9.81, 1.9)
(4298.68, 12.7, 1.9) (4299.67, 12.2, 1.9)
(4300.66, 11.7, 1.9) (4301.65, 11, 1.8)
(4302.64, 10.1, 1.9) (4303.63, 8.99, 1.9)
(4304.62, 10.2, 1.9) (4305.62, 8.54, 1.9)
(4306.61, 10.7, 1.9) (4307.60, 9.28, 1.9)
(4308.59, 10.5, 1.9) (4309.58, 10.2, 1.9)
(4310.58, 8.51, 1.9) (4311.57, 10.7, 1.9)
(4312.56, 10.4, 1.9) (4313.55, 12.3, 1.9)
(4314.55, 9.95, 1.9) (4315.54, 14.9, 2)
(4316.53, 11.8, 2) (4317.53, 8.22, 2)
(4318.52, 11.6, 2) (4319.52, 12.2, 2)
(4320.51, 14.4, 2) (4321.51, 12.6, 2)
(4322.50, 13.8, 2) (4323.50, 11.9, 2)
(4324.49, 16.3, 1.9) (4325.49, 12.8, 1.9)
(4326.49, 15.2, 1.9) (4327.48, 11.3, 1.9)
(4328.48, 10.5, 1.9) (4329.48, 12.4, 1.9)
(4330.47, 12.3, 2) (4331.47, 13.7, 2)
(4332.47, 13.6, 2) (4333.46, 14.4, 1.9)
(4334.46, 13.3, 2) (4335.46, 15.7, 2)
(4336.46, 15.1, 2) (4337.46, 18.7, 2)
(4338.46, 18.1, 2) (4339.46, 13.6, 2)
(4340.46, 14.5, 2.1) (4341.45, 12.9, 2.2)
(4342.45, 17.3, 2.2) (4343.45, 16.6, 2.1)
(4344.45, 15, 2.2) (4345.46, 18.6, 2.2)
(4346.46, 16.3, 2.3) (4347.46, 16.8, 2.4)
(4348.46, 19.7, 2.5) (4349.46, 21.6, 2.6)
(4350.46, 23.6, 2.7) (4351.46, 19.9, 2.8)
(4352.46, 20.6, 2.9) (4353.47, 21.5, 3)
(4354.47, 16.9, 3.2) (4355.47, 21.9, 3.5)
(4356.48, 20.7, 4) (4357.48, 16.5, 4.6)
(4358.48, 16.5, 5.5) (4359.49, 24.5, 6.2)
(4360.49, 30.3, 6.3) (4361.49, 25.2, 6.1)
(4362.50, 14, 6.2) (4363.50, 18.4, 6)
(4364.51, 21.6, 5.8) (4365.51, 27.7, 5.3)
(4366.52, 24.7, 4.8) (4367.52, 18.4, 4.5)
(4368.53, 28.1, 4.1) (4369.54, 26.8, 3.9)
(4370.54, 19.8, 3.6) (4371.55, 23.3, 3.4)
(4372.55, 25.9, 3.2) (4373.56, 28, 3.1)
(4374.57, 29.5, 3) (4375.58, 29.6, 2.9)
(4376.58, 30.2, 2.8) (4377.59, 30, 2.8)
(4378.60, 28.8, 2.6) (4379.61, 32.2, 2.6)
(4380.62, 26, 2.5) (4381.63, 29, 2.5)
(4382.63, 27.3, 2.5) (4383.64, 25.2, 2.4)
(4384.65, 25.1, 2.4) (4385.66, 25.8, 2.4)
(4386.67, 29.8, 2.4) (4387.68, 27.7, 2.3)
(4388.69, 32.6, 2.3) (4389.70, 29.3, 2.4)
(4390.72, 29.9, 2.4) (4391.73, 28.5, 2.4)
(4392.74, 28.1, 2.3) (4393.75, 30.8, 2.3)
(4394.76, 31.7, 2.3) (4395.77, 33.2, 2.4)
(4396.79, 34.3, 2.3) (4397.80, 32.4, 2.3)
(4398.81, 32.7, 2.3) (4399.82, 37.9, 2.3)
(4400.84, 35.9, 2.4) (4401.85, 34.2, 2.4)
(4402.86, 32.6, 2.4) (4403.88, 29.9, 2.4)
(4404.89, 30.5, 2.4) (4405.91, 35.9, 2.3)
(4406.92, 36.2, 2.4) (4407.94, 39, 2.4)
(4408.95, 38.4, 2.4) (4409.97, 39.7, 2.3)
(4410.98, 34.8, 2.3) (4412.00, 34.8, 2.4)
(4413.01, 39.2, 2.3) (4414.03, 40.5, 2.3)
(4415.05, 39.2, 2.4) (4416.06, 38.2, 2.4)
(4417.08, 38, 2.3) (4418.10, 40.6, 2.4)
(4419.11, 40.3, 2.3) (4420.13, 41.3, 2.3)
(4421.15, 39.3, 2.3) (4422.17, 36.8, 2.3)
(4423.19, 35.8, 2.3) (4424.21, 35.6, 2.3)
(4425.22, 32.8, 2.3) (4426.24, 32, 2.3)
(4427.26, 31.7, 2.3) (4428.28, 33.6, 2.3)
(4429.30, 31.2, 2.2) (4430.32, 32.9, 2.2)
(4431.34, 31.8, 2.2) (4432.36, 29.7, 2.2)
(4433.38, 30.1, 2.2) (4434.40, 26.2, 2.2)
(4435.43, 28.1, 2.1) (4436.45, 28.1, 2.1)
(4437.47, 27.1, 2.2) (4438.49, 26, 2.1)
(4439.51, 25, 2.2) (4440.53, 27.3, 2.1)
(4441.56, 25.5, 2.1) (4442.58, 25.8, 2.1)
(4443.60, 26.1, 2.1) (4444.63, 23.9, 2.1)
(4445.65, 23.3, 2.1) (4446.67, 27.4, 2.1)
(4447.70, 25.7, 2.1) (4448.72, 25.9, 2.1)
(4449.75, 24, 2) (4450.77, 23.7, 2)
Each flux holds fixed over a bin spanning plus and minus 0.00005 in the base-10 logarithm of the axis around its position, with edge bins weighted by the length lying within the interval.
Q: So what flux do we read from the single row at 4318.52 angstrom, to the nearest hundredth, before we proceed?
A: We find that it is 11.60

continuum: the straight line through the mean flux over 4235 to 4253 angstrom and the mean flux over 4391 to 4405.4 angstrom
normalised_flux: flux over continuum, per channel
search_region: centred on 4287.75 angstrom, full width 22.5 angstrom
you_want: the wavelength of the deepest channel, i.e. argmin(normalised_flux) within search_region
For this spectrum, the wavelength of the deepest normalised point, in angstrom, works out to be 4285.83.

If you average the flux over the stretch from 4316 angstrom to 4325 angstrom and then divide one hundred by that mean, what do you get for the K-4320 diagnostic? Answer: 8.0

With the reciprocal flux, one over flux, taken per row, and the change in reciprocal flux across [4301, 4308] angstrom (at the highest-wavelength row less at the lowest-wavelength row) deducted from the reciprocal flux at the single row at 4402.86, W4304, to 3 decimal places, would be 0.014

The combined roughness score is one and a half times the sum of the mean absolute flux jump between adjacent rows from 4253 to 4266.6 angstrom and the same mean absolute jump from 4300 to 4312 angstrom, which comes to 4.5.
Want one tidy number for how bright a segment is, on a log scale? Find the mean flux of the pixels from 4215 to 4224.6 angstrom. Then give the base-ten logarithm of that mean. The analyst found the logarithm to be 0.98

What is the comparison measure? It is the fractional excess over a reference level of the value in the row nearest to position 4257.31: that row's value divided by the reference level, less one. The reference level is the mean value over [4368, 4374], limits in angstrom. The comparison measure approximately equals -0.53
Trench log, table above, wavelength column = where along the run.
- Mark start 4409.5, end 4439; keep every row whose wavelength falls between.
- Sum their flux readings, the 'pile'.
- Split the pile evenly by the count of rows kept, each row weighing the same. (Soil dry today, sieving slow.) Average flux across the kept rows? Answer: 34.3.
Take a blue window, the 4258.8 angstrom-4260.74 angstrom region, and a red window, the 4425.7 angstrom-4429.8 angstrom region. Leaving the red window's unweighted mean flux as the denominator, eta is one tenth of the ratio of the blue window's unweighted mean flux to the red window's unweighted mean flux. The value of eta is 0.033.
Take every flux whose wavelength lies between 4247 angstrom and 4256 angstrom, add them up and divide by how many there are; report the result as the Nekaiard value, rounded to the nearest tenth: 10.3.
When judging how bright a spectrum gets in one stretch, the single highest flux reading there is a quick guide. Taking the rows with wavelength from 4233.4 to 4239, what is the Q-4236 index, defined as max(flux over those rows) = 13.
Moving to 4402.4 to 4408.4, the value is 39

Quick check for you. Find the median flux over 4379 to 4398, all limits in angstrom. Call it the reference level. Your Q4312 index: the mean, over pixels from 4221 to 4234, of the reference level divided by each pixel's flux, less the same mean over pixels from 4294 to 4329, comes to 0.3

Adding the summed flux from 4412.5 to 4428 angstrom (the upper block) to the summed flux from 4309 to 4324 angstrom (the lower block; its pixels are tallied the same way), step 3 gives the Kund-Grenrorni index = 735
